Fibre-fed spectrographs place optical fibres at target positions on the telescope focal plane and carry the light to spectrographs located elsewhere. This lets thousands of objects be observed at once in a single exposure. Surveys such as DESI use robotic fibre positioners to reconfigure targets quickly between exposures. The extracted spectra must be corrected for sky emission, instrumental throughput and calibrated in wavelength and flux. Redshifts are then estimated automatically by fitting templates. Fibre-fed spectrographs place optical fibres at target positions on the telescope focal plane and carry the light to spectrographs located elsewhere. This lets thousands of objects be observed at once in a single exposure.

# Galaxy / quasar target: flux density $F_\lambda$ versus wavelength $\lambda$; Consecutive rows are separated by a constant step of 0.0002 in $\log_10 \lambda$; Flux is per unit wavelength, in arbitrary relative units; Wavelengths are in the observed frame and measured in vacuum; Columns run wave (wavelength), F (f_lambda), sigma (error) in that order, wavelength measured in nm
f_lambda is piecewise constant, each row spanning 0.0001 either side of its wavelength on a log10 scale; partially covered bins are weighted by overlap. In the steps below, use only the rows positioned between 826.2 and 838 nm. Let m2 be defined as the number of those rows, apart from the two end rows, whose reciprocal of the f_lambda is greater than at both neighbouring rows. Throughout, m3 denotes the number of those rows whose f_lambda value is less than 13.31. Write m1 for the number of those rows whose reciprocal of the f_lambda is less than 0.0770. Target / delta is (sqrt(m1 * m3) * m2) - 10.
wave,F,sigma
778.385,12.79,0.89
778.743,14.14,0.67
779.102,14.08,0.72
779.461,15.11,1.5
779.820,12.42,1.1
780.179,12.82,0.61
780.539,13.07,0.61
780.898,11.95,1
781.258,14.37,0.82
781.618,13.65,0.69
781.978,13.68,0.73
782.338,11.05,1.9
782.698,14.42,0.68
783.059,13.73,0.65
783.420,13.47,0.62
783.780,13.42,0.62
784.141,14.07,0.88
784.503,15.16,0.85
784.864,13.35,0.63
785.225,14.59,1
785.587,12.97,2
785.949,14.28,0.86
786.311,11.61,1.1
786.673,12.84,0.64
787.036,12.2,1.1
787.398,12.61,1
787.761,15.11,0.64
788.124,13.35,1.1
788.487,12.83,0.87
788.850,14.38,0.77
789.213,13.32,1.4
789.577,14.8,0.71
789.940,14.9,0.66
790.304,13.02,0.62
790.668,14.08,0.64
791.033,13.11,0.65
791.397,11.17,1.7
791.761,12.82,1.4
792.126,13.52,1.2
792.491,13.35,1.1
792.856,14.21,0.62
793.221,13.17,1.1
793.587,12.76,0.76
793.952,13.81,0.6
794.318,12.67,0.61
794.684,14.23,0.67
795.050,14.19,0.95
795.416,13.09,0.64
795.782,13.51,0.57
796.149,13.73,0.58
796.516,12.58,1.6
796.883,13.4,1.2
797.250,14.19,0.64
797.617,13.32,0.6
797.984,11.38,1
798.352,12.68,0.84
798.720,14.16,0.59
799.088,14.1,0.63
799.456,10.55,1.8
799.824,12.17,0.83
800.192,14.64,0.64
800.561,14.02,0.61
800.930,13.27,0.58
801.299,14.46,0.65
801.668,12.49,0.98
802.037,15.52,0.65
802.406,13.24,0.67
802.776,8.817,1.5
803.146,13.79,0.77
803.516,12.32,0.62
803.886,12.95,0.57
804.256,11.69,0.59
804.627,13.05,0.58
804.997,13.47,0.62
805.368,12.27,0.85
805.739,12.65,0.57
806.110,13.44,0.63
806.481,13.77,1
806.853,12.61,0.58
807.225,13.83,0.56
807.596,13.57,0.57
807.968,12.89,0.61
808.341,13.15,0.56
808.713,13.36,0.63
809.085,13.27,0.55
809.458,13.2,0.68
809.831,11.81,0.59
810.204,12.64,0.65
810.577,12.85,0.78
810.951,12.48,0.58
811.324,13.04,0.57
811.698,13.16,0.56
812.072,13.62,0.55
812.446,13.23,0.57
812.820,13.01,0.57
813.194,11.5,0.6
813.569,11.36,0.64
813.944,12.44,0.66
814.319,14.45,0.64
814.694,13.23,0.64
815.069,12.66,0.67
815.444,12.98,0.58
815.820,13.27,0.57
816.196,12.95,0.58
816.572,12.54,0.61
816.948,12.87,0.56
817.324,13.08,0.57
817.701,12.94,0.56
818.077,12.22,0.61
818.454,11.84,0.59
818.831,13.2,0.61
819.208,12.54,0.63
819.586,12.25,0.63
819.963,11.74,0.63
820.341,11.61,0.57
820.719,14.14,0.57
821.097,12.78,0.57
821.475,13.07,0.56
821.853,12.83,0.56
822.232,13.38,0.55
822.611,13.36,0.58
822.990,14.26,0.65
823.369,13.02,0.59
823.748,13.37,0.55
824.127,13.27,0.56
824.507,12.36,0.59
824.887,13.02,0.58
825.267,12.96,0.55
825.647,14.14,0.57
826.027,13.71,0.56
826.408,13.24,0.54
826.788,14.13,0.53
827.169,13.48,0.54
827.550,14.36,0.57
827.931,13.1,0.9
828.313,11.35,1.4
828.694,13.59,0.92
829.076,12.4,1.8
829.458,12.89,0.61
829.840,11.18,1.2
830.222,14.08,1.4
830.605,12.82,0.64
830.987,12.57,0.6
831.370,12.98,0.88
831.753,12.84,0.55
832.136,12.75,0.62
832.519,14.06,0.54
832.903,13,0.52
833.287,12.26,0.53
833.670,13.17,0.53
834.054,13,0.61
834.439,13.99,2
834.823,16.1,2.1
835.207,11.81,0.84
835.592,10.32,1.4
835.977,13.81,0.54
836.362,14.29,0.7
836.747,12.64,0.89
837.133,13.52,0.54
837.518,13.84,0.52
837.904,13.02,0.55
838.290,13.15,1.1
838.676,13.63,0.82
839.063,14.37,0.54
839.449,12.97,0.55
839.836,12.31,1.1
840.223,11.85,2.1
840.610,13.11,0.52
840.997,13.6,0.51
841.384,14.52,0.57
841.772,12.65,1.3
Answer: 175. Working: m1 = 18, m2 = 10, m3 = 19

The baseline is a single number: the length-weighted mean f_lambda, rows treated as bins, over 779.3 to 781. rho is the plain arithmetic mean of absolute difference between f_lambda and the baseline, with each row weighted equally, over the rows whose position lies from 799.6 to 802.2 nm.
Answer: 1.1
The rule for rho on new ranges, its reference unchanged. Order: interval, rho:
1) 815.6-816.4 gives 0.2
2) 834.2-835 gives 1.9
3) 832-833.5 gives 0.6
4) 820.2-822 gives 0.6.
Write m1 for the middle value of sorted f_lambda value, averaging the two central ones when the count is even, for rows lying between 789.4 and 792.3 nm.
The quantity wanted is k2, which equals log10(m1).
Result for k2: 1.12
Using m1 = 13.3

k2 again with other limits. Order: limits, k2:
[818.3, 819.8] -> 1.09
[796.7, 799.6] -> 1.13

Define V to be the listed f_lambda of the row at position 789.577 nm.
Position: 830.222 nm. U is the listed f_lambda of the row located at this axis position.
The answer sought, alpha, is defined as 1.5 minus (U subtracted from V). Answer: 0.8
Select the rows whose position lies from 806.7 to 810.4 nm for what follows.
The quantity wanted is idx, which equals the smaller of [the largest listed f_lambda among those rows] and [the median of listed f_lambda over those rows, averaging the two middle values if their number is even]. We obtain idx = 13.2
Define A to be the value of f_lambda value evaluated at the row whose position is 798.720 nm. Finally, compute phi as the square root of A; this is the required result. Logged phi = 3.76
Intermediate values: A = 14.16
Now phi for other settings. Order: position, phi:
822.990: 3.78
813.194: 3.39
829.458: 3.59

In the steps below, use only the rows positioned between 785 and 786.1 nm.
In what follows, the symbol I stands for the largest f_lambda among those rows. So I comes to 14.59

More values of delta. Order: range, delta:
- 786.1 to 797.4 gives 161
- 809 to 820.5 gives 102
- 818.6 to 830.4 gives 218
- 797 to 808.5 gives 165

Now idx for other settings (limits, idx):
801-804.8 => 13.0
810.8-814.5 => 13.0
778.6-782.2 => 13.7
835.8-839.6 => 13.6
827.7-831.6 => 12.9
